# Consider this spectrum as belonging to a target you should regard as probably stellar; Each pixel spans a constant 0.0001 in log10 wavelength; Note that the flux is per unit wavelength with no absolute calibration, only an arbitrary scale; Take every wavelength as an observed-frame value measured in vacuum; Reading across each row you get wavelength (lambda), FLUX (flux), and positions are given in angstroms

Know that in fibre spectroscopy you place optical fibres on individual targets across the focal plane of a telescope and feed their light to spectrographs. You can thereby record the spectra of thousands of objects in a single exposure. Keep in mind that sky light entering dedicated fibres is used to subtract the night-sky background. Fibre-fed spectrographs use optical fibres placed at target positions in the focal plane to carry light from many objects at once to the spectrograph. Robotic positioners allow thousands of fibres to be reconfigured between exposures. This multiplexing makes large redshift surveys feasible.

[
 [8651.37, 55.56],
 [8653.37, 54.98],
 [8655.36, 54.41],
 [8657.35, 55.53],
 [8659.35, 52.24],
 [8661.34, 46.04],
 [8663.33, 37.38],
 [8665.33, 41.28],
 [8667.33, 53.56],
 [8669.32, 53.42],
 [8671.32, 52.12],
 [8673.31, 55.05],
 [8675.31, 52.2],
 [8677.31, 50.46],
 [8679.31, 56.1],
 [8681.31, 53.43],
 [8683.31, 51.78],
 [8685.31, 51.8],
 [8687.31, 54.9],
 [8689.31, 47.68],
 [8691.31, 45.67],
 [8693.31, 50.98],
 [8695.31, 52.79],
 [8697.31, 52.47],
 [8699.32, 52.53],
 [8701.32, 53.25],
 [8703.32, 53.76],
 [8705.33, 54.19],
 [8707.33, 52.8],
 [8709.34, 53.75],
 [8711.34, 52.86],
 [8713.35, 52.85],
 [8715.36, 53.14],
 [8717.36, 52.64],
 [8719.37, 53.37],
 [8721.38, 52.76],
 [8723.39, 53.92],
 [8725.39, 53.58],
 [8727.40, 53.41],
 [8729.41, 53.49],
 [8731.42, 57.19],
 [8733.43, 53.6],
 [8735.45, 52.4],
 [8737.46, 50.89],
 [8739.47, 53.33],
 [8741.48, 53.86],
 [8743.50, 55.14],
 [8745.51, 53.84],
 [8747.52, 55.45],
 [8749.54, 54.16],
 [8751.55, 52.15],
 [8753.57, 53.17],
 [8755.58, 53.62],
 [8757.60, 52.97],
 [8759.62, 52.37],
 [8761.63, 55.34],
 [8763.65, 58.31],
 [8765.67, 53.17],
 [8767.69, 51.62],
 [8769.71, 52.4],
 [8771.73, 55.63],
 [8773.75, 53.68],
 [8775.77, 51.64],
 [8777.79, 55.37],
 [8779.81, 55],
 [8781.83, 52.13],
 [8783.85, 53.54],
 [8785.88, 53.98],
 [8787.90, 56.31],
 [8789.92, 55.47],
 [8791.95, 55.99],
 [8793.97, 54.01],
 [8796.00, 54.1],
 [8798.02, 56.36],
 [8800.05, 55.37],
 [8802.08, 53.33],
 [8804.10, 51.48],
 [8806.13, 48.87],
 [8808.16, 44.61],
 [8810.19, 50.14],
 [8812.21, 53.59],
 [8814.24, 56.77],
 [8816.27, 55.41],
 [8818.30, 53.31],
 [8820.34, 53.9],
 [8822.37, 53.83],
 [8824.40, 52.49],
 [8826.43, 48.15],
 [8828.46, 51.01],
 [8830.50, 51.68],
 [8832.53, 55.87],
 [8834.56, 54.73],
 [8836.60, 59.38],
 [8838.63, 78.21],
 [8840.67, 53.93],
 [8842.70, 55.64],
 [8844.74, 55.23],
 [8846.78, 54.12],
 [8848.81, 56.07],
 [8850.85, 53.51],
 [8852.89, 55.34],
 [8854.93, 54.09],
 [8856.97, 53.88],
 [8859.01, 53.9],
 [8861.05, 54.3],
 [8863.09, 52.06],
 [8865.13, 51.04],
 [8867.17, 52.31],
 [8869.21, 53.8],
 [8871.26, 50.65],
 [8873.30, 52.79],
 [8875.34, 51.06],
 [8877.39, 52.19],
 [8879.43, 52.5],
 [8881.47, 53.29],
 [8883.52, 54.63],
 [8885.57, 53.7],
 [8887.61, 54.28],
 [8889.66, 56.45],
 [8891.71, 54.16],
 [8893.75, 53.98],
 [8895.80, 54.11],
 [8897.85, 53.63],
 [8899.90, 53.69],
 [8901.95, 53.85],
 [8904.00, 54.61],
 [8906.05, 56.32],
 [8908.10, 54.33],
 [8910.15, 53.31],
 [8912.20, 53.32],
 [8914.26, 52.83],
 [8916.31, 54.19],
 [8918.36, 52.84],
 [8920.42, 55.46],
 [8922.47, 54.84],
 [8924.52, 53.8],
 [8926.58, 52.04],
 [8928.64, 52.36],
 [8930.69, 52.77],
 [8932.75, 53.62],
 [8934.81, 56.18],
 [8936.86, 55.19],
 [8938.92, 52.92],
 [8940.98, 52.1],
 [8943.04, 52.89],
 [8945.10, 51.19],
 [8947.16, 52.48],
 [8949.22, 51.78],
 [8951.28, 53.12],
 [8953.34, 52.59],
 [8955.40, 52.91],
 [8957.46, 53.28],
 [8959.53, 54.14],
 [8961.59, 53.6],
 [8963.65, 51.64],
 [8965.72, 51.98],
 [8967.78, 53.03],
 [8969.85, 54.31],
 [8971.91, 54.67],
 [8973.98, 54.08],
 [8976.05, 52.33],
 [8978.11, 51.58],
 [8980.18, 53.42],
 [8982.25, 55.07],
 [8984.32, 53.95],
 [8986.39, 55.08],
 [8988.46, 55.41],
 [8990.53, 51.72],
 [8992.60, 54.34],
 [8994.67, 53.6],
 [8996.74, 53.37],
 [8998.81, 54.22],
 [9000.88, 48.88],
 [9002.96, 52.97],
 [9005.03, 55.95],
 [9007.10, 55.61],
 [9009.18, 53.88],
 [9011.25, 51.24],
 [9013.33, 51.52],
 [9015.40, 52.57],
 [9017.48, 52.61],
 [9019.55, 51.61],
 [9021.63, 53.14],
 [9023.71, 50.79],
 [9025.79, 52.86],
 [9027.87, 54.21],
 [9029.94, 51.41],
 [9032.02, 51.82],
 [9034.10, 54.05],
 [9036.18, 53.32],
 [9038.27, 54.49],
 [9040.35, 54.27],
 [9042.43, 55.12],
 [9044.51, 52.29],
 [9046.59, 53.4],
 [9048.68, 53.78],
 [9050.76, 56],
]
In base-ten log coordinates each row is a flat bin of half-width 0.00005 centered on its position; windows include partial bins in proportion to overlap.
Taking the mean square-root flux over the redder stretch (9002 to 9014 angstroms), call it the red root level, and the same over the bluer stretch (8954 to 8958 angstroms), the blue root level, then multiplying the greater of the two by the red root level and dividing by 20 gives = 2.68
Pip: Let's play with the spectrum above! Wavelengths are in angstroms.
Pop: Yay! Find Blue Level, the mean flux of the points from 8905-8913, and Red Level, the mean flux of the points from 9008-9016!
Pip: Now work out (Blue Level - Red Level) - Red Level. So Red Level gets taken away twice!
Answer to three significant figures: -50.3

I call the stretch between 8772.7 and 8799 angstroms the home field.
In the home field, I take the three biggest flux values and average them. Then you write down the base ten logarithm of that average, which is 1.75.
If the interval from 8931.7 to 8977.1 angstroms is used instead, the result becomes 1.74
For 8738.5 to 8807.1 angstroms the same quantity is 1.76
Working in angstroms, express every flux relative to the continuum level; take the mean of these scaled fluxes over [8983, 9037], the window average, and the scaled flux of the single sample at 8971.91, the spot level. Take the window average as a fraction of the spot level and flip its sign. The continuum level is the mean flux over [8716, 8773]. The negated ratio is -0.97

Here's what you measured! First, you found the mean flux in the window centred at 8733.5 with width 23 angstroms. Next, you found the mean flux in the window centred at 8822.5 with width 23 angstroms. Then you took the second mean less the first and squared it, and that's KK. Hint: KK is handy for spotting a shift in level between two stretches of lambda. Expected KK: 0.2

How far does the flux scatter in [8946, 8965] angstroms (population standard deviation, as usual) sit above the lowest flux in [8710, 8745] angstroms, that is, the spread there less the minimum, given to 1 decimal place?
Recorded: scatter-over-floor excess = -50.1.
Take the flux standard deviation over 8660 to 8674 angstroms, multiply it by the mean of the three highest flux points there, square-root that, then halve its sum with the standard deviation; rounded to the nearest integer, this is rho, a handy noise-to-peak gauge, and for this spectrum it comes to 13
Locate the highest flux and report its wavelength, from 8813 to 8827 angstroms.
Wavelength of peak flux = 8814.24 angstroms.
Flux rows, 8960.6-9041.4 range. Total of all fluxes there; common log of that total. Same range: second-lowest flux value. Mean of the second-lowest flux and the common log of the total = 27.1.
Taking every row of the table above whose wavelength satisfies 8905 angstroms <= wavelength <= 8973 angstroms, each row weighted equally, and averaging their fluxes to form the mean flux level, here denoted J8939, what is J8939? 53.4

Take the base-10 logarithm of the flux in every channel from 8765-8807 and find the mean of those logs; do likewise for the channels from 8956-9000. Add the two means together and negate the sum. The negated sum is -3.46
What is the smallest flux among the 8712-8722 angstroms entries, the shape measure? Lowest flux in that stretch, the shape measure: 52.64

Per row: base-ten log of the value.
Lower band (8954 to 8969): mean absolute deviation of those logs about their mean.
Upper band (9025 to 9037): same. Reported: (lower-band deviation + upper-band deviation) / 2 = 0.0064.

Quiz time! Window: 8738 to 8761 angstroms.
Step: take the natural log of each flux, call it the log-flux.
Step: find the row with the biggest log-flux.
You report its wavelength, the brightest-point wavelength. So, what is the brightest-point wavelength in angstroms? 8747.52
